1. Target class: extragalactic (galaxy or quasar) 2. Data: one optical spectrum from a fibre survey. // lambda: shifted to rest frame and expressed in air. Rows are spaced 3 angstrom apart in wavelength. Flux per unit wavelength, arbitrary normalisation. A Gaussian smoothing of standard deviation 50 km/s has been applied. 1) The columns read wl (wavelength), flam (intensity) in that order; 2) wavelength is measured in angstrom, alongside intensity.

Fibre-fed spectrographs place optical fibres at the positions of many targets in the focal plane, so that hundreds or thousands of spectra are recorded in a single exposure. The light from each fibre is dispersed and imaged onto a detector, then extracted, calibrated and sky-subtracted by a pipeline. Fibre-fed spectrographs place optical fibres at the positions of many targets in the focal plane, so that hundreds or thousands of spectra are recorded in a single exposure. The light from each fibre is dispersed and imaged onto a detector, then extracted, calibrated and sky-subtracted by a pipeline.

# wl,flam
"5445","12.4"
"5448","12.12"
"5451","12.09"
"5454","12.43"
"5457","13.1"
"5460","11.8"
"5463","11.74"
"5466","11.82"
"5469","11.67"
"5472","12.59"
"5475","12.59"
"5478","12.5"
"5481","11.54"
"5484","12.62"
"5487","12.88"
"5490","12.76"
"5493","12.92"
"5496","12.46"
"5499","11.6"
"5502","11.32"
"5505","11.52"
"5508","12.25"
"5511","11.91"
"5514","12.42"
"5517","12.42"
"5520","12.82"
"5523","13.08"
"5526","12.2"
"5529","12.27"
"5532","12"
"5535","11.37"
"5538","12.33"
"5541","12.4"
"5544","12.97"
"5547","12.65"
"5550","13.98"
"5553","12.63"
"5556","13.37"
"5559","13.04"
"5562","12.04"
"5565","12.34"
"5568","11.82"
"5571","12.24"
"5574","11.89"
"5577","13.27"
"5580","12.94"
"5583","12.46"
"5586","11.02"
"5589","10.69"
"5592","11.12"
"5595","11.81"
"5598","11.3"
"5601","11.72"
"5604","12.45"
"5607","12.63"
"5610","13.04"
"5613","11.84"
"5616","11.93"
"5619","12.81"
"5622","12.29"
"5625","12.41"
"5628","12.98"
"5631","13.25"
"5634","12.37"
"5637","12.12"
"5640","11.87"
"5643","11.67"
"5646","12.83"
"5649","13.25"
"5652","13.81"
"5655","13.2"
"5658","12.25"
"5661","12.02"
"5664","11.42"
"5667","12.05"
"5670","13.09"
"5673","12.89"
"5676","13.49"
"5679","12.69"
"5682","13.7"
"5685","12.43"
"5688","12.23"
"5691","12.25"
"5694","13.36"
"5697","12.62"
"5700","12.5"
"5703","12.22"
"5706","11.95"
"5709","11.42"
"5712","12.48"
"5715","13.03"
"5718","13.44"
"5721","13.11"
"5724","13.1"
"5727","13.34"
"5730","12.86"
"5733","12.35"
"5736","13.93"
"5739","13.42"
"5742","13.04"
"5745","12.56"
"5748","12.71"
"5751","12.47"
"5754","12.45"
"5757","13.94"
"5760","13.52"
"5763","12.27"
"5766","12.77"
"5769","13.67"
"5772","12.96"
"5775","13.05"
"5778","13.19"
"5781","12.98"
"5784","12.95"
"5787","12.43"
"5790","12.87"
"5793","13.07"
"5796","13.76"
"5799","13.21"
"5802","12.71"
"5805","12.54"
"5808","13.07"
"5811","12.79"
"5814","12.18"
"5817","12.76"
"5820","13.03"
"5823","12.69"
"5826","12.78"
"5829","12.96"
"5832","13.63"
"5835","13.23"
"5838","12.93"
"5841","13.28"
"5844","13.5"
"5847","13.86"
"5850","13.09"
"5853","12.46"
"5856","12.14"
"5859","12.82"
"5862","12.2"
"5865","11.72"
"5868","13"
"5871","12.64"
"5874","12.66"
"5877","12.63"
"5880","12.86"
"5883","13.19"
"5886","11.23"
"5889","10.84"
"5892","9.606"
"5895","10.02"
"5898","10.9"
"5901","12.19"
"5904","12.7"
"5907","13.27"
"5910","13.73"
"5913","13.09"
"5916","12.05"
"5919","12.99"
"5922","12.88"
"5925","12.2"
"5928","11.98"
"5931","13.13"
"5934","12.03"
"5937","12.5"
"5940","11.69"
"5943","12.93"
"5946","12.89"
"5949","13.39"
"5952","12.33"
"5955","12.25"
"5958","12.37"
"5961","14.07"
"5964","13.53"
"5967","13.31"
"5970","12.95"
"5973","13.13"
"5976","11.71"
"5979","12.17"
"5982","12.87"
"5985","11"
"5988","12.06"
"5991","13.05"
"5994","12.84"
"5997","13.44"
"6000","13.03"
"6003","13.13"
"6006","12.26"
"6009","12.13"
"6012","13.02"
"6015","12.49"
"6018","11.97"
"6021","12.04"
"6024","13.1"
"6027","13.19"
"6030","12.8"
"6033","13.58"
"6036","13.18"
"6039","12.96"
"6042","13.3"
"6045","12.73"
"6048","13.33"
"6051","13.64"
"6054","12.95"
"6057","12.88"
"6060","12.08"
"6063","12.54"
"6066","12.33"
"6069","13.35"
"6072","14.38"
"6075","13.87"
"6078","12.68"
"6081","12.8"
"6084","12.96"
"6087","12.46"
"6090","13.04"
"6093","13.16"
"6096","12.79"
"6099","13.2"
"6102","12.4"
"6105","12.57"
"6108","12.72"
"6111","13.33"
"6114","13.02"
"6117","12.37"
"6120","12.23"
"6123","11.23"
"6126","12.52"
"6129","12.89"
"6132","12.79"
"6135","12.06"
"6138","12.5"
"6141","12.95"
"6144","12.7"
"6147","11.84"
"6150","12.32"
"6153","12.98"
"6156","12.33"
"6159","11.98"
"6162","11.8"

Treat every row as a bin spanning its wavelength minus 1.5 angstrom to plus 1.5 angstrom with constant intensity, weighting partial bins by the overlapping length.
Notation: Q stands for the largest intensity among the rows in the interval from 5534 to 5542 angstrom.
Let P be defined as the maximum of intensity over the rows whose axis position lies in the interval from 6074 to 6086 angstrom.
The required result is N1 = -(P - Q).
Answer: -1.5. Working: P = 13.87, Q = 12.4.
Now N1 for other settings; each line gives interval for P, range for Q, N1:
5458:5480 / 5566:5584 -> 0.7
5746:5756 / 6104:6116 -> 0.6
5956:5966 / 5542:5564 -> -0.1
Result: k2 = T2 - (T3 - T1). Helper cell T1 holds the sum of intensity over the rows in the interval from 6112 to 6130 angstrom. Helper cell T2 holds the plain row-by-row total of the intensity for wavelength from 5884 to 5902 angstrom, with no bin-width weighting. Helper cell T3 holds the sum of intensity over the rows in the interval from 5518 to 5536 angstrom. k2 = 65.3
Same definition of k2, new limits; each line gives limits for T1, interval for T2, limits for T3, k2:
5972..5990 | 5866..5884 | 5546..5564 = 72.2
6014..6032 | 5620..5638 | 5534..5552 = 75.3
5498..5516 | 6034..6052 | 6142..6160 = 76.0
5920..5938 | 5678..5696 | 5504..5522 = 78.0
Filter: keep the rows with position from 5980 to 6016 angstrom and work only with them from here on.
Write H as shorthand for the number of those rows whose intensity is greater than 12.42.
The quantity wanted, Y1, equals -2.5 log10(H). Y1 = -2.3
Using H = 8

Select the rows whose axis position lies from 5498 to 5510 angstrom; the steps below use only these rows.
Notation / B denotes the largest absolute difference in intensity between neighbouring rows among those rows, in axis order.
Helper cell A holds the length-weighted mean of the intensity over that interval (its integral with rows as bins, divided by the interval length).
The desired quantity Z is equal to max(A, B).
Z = 11.7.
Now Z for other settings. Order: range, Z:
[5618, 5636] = 12.7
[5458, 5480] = 12.1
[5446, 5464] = 12.2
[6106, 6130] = 12.5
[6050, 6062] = 12.8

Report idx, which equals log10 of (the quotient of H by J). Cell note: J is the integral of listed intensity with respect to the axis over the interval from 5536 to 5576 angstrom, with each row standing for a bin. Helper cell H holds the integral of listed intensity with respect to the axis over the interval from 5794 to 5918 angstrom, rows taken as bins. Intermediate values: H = 1561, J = 503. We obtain 0.5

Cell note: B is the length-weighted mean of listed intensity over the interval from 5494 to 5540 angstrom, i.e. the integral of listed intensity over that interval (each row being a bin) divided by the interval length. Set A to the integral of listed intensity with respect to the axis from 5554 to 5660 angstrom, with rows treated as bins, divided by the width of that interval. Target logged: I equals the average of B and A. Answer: 12.2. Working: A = 12.3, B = 12.1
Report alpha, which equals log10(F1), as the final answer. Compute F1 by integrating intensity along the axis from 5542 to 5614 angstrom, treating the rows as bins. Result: 2.947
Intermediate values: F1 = 886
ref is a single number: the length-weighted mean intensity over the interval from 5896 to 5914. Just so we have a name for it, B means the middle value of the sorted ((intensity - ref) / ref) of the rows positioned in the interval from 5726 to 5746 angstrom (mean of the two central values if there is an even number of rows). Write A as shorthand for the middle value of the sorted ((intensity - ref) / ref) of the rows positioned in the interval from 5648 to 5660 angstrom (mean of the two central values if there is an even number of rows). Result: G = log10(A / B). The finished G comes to 0.1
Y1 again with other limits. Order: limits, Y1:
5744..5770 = -2.3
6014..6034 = -1.7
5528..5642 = -2.9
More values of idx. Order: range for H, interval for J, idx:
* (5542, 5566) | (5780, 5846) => -0.4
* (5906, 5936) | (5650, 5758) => -0.6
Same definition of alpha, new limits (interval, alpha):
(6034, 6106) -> 2.971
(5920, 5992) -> 2.958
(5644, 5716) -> 2.958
